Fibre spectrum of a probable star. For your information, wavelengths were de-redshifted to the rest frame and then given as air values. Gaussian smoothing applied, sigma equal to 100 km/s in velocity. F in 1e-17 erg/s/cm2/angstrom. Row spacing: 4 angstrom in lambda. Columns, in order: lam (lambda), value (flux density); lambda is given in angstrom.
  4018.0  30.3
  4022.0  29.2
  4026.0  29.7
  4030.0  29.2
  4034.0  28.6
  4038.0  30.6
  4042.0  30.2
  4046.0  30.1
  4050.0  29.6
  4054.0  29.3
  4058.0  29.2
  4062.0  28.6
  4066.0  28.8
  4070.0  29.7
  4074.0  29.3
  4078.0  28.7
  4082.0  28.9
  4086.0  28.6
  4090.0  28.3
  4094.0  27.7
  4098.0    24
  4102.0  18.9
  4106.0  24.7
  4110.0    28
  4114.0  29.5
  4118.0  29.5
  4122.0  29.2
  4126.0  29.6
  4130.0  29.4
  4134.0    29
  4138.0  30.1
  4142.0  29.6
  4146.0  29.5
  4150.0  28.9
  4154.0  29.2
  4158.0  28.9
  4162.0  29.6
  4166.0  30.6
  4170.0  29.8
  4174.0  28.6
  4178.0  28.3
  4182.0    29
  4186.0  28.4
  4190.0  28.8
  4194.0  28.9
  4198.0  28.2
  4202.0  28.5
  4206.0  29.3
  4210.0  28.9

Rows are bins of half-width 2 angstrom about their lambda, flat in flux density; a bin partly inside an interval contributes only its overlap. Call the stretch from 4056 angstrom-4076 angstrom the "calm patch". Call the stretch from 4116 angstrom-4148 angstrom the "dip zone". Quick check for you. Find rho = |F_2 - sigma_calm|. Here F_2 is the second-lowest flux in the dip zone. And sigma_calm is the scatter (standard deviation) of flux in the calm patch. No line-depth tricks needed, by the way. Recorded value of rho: 29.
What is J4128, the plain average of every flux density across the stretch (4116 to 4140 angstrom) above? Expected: 29.5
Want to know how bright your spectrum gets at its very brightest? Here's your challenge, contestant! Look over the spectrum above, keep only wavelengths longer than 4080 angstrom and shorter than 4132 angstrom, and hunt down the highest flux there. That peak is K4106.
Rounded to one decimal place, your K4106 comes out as 29.6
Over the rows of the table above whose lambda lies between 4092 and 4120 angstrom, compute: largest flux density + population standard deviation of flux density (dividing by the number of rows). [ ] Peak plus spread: 33.0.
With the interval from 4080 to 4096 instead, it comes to 29.3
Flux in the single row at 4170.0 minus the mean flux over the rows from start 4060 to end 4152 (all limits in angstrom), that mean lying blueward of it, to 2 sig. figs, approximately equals 1.6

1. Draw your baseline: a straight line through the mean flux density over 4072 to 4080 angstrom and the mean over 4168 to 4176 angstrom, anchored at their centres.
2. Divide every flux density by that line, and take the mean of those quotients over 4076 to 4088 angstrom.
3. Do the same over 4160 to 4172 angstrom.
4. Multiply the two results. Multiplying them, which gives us 1.02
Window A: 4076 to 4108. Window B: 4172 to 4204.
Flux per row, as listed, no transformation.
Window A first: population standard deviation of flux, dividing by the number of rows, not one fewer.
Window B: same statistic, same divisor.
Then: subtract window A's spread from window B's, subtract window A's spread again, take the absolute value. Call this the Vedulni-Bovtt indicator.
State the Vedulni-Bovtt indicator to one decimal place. 6.3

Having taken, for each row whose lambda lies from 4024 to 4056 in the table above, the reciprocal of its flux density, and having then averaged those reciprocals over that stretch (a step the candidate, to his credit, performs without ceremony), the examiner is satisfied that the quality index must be 0.0337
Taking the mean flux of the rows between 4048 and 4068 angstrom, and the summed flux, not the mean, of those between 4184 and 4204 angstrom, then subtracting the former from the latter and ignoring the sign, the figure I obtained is 114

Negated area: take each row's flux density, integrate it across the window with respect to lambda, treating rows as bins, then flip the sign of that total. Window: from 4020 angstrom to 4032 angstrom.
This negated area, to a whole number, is -352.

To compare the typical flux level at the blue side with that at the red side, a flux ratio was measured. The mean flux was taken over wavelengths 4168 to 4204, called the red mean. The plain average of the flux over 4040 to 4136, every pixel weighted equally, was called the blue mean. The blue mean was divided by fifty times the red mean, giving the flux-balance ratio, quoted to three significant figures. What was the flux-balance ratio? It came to 0.0197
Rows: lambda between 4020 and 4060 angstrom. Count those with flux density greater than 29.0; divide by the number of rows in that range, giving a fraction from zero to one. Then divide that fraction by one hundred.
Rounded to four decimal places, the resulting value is 0.0090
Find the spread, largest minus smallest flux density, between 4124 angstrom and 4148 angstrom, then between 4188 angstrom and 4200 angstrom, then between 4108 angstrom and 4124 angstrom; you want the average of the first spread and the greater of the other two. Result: 1.3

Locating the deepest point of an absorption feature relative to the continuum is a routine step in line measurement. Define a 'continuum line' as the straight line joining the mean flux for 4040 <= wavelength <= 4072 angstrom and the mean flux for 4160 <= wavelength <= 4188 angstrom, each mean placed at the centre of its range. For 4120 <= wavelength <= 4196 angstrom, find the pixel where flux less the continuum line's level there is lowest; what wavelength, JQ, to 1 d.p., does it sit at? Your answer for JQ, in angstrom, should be 4178.0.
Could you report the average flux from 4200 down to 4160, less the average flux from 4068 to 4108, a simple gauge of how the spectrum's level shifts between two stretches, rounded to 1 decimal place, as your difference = 2.1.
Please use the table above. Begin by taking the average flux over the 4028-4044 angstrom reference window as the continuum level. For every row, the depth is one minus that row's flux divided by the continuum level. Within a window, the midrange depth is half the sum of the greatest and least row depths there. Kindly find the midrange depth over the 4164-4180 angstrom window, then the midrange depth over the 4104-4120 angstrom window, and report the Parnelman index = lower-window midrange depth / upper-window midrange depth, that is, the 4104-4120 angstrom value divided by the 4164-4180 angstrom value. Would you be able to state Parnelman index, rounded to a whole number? 13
